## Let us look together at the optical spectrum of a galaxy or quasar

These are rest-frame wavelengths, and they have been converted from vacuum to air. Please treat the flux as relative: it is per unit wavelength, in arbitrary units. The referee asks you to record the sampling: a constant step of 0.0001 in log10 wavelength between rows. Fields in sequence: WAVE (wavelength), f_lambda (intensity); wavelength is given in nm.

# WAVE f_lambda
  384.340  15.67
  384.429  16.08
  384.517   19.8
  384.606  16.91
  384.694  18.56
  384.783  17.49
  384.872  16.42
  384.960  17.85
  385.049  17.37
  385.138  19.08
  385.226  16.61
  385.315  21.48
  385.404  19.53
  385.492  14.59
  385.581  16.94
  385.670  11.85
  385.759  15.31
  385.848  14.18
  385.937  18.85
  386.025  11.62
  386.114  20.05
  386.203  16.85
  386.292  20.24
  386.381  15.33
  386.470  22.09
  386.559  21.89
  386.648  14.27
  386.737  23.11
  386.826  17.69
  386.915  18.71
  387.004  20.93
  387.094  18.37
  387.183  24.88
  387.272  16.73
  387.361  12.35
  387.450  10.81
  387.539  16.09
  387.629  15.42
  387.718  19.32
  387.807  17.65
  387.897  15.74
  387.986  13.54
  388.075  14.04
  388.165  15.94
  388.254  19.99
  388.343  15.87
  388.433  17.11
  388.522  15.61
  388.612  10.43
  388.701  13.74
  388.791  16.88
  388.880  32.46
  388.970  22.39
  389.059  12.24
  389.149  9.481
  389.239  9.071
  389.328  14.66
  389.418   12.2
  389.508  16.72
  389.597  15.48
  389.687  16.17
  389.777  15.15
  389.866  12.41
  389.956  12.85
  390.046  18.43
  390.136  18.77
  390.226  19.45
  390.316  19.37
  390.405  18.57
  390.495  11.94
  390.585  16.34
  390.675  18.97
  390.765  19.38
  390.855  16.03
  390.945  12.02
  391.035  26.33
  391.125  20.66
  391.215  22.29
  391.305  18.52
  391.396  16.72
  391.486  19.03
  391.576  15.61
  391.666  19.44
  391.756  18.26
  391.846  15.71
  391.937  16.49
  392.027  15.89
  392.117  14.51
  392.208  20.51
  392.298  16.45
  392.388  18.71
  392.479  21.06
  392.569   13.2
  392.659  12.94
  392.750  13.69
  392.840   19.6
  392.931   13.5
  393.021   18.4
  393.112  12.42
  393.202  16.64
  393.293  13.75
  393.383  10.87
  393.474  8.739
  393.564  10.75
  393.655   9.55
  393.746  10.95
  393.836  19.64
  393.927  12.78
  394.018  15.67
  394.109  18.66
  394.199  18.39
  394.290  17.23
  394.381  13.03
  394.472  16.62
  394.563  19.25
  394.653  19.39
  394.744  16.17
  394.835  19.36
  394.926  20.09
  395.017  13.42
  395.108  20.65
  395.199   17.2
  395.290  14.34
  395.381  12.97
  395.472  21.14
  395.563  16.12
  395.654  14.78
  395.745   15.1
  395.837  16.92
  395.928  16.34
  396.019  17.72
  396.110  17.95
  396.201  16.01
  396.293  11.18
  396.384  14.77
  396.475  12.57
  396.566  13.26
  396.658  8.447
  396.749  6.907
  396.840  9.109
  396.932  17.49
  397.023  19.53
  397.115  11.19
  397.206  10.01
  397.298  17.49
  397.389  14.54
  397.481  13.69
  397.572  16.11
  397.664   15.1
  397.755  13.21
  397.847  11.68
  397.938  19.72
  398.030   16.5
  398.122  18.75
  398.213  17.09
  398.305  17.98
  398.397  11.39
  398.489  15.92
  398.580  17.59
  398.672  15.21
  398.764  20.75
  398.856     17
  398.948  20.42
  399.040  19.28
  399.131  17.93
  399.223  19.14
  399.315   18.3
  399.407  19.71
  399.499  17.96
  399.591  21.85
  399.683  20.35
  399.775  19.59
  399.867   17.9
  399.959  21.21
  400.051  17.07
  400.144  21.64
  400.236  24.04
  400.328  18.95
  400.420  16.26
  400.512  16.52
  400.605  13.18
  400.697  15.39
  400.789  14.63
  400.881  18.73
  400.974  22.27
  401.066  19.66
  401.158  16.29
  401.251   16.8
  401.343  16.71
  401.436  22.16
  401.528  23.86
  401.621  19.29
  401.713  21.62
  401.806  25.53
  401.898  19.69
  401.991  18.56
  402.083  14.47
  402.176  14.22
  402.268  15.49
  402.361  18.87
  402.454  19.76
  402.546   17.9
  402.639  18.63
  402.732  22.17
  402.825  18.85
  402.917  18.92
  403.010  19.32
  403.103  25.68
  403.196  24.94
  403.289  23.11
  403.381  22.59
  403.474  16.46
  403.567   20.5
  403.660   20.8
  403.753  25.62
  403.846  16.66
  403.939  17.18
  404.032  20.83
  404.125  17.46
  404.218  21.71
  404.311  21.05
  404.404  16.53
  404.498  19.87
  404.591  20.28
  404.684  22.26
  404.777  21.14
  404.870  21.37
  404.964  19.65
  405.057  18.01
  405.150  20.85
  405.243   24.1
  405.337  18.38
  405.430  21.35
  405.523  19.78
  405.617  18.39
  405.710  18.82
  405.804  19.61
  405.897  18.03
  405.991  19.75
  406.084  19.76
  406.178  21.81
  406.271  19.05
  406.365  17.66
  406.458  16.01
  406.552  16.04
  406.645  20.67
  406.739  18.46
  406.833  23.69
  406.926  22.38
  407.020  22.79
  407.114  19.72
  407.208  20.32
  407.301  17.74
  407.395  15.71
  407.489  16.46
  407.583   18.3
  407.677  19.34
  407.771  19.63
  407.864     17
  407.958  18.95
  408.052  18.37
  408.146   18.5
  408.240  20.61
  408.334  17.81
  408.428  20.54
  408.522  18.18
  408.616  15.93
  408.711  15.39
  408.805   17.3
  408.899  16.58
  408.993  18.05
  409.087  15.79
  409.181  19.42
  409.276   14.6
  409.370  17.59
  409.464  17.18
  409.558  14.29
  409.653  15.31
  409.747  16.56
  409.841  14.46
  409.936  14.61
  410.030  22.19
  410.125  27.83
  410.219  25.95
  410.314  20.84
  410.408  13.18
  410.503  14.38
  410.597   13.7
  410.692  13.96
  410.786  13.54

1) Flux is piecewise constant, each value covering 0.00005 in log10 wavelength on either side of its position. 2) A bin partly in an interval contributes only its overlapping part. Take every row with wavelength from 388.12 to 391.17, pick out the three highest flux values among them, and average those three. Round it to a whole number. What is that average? 27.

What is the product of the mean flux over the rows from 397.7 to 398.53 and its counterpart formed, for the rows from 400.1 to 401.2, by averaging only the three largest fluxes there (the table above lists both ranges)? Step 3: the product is 358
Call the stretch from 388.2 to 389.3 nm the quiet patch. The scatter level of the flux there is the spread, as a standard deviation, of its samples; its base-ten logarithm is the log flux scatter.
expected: 0.8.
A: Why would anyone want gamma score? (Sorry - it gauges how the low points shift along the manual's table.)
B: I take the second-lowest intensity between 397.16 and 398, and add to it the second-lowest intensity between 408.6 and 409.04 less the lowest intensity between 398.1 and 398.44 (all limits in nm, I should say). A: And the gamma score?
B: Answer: 16.2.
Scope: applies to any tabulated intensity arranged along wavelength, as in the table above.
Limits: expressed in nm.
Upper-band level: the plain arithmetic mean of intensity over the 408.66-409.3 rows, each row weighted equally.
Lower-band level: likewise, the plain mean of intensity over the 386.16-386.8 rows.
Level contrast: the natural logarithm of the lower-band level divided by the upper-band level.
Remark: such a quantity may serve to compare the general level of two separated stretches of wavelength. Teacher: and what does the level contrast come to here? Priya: 0.13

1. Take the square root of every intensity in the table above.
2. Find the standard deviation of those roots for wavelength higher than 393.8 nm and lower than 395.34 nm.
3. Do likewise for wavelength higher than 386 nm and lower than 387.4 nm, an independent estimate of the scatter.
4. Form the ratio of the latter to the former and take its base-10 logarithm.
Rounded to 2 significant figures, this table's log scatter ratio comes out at 0.15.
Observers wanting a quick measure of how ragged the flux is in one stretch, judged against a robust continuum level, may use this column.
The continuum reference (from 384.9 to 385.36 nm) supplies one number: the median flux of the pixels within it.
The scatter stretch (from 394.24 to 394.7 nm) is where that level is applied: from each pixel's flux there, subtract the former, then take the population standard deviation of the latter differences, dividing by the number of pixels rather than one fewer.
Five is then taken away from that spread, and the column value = -2.7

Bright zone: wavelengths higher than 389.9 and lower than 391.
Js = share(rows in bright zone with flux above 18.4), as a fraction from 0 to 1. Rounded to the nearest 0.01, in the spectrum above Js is 0.58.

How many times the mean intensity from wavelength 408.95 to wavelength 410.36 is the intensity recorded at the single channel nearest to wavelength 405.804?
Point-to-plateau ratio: 1.1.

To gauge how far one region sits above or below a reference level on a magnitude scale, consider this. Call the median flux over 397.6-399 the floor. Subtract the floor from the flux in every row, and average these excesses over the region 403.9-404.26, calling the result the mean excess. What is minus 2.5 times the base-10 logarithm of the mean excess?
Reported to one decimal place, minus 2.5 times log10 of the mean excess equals -0.9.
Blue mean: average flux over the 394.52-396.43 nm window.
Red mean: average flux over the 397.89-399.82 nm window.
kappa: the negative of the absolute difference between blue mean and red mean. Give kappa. -1.5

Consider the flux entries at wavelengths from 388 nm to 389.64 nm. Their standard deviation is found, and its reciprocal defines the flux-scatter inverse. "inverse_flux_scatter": 0.19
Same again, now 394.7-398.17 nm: 0.29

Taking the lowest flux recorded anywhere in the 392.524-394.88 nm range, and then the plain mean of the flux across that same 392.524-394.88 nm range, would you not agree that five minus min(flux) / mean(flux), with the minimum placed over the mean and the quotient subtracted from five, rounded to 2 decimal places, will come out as 4.42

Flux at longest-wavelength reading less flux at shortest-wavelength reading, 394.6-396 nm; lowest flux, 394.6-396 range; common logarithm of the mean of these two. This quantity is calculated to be 0.695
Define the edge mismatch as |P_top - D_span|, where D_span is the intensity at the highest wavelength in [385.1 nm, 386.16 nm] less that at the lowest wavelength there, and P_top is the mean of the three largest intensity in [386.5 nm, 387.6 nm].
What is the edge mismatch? 22.3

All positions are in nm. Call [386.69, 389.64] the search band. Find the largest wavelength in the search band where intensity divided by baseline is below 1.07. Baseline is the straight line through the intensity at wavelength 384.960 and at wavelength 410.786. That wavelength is 389.597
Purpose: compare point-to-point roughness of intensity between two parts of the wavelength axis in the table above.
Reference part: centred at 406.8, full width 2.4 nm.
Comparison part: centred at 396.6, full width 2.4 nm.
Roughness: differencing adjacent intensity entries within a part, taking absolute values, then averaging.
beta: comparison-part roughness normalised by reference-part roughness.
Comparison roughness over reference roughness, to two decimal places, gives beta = 1.61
